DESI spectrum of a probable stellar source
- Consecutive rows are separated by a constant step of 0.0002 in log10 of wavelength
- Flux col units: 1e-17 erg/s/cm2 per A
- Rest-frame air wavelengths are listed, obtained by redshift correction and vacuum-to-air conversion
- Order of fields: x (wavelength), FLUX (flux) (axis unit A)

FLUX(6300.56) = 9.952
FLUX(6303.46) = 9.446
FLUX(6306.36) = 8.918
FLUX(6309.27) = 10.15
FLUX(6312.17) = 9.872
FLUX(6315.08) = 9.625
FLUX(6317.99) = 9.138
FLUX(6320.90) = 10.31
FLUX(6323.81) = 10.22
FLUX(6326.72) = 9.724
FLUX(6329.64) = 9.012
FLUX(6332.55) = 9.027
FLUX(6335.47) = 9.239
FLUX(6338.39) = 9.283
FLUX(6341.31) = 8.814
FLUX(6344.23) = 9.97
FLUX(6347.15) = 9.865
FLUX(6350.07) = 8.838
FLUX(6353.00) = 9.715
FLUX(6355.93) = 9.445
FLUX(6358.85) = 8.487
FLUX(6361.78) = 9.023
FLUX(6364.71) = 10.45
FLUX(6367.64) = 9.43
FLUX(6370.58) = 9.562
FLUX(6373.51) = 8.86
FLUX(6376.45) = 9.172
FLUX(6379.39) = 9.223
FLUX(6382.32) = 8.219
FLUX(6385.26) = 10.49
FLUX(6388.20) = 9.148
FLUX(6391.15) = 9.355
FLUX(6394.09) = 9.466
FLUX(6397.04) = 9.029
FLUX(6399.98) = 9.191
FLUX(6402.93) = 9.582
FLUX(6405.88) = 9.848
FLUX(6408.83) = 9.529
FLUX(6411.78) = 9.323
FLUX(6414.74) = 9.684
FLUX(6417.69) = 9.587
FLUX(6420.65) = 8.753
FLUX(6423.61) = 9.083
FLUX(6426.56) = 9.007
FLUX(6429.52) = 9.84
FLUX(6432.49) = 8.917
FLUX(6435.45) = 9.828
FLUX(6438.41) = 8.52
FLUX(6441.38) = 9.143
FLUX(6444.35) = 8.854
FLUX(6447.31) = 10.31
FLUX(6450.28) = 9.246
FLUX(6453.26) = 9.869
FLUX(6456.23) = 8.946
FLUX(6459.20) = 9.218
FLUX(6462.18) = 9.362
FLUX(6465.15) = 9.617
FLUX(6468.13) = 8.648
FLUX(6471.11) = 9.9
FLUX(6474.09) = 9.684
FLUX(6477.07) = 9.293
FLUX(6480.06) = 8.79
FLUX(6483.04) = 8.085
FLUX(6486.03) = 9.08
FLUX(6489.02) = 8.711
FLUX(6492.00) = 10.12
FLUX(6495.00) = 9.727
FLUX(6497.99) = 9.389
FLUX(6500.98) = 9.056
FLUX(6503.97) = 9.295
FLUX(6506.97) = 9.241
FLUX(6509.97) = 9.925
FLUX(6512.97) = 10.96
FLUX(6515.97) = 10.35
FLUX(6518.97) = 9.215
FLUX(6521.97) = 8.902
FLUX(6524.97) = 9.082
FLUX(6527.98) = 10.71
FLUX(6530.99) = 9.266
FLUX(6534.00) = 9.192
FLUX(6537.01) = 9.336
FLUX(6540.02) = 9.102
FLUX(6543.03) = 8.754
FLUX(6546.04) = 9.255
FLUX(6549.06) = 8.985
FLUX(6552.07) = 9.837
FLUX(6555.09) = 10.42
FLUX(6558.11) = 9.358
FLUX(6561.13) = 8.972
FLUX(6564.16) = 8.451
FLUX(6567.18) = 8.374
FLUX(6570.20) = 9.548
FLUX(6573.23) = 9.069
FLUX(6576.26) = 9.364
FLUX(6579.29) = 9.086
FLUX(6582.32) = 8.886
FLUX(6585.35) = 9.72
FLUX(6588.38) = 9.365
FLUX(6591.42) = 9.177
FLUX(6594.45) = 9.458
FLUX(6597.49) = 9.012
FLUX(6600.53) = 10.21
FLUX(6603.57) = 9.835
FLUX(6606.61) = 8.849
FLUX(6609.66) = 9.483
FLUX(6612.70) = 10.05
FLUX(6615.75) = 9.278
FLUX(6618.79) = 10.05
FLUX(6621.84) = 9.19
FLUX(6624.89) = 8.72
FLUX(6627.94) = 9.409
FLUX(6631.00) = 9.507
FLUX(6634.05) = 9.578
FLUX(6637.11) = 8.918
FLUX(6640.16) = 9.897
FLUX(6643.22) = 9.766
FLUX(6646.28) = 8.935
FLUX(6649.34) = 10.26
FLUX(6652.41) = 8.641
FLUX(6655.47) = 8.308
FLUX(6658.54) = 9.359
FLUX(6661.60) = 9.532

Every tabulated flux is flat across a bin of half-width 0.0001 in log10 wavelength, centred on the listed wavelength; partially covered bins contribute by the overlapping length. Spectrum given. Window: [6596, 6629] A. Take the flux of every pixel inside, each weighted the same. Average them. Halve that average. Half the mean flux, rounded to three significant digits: 4.73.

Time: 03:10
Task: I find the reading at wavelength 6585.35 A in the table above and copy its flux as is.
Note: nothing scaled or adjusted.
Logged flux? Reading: 9.72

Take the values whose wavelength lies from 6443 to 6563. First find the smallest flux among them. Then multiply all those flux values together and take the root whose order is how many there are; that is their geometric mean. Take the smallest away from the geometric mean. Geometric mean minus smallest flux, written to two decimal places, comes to 1.30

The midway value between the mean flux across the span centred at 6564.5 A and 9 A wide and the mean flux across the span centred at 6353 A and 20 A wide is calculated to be 8.97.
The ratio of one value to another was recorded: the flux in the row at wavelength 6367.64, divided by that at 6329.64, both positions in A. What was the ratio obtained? 1.05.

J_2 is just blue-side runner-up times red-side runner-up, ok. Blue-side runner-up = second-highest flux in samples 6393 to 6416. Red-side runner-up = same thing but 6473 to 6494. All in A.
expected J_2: 94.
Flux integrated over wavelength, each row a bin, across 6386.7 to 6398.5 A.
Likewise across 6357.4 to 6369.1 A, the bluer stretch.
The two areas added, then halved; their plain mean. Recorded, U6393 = 109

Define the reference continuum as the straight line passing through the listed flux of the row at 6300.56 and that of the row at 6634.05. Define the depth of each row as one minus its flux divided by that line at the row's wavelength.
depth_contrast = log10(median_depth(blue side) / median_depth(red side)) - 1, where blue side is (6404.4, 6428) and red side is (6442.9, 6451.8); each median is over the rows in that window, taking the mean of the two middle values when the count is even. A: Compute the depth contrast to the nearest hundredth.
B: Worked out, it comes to -1.13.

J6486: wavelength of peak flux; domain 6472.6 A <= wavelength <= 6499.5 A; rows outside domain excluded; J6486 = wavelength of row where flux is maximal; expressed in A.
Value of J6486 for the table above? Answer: 6492.00 A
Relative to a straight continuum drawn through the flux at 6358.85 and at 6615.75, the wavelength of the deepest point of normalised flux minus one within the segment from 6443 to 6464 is 6444.35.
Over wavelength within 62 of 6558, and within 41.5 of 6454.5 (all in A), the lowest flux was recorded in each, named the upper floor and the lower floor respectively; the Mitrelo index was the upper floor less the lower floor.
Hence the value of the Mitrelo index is 0.29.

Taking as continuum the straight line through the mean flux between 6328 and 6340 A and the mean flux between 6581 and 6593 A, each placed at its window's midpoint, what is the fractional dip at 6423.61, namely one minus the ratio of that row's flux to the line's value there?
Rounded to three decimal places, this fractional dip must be 0.012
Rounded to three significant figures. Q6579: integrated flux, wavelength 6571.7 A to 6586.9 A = 140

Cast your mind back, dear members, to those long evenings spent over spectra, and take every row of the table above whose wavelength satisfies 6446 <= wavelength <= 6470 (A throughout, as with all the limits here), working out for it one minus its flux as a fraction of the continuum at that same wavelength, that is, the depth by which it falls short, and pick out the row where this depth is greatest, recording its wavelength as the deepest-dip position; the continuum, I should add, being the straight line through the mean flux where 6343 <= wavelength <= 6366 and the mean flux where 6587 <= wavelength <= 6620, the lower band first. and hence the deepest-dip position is 6468.13 A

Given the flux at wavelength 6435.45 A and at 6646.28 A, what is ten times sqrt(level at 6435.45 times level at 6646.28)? 94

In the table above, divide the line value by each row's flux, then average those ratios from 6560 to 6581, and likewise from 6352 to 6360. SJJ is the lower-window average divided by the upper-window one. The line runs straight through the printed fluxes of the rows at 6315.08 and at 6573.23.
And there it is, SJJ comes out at 1.03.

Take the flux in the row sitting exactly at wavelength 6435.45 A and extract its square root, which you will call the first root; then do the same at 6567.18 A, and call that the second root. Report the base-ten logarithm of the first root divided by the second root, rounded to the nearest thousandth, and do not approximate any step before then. 0.035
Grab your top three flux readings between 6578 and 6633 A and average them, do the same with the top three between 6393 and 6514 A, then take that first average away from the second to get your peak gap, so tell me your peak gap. 0.36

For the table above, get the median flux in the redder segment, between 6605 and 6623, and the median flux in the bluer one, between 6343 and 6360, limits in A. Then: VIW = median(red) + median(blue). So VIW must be 19.0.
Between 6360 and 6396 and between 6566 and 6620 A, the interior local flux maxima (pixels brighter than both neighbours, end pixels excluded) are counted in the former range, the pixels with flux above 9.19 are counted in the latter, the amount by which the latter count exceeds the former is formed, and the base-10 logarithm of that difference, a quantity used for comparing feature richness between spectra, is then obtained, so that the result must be 0.85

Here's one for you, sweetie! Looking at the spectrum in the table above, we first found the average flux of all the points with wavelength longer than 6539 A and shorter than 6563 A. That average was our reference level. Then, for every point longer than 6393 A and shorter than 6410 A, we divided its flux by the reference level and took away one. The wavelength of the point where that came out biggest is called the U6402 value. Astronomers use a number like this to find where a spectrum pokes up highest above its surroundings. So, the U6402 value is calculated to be 6405.88 A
